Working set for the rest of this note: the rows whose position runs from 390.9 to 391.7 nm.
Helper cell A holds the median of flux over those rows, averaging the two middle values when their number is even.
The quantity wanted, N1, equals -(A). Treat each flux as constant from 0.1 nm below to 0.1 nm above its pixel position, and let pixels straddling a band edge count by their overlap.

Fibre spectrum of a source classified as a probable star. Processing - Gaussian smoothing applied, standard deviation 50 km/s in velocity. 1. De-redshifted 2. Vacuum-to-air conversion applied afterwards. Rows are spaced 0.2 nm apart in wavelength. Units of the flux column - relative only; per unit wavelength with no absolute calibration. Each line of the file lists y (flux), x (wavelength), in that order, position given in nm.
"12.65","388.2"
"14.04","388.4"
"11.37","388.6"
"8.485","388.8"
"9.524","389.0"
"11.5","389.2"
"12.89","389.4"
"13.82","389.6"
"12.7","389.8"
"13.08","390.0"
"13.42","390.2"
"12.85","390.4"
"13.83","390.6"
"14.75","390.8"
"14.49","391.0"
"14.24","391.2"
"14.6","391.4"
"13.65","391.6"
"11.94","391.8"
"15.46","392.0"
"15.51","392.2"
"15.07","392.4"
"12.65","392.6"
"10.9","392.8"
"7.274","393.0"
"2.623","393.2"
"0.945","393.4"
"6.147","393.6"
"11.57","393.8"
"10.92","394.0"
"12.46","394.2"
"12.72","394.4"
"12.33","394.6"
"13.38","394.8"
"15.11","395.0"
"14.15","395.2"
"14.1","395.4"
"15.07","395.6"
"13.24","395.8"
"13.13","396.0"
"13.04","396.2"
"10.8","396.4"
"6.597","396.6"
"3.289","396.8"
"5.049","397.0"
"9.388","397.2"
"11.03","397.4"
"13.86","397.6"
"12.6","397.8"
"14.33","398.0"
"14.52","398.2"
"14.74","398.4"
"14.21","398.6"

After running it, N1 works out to -14.4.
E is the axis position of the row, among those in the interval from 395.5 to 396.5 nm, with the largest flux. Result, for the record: 395.6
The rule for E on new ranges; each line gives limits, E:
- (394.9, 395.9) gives 395.0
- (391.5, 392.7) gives 392.2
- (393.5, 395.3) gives 395.0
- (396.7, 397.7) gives 397.6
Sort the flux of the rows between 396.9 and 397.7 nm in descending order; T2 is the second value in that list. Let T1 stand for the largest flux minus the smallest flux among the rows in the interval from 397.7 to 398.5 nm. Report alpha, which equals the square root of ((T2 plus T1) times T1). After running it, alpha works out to 5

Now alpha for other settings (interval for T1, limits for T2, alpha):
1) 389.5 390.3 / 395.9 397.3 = 4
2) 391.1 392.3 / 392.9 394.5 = 8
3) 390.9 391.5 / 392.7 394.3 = 2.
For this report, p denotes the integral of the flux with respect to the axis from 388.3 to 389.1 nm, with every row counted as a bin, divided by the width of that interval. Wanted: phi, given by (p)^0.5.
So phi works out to 3.29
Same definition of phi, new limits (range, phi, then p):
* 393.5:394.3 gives 3.21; 10.3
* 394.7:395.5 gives 3.77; 14.2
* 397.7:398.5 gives 3.75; 14.0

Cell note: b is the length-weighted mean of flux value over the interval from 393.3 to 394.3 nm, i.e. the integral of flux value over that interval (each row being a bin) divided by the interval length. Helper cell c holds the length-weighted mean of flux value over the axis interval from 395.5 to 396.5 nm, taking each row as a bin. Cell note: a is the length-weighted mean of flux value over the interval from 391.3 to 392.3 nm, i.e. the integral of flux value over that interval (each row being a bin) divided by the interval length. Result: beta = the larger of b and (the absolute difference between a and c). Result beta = 8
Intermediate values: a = 14.2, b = 8.4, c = 13.1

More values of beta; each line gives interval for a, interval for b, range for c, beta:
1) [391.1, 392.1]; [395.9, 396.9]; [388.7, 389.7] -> 9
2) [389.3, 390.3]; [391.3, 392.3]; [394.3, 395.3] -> 14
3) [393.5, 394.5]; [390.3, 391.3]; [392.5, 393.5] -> 14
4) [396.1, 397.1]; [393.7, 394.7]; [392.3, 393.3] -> 12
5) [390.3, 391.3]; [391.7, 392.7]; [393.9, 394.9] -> 14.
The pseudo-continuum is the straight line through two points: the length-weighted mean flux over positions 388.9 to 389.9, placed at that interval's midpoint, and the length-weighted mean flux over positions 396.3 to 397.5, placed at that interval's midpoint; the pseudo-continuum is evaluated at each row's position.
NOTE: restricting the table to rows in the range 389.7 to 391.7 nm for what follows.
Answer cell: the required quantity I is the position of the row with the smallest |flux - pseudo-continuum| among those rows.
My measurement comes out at 389.8 nm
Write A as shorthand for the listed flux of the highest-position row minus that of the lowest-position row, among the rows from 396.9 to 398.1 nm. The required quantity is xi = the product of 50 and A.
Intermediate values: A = 9.3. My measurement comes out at 464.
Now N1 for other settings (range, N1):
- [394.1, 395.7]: -13.7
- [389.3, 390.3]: -13.1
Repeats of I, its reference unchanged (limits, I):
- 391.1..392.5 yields 391.8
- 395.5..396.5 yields 396.4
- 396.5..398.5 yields 396.6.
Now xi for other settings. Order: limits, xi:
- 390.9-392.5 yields 29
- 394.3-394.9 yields 33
